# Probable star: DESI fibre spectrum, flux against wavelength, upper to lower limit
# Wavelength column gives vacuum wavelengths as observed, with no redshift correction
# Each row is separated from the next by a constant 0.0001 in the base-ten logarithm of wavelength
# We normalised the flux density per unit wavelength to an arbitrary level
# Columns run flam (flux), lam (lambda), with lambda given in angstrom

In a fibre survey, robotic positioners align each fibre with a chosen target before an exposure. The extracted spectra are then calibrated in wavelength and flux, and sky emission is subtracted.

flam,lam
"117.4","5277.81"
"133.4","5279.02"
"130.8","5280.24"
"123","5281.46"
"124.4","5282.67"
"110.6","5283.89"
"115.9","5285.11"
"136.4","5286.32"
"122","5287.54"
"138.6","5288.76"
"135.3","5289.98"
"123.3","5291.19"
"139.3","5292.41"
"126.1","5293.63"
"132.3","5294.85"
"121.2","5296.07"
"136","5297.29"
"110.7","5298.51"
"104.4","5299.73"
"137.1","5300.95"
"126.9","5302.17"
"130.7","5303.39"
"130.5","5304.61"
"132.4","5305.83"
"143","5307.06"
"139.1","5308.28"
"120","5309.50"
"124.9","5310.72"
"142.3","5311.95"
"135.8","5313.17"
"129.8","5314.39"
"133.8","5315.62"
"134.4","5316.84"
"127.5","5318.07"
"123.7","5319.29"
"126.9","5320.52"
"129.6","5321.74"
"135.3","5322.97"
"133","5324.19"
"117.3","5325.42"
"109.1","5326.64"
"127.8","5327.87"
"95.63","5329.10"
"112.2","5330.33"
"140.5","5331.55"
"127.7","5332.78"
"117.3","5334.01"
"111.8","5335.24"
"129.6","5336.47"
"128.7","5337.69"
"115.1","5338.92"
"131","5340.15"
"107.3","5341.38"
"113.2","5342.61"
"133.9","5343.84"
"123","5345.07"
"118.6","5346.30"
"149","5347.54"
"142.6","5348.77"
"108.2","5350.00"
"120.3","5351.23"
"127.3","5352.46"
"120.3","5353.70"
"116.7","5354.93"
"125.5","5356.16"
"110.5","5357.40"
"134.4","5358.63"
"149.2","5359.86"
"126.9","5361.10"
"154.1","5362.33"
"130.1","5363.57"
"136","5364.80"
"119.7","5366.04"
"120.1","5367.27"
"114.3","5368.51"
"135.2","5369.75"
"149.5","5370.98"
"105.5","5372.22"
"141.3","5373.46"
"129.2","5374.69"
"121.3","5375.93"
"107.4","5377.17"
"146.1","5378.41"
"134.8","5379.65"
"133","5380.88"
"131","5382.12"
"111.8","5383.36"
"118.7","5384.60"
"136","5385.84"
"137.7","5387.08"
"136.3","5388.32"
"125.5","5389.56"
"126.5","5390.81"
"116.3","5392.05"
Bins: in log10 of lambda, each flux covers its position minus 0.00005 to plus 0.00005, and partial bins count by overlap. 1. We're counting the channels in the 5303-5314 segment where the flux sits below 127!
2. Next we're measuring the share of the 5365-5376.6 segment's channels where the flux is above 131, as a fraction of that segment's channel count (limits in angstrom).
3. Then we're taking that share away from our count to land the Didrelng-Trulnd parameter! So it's 1.7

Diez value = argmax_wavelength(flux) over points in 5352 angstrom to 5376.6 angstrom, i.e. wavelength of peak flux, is 5362.33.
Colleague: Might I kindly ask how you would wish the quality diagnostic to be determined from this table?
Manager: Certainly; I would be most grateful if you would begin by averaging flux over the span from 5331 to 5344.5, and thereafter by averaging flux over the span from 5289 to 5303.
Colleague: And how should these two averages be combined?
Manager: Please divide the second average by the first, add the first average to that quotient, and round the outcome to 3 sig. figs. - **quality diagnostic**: 124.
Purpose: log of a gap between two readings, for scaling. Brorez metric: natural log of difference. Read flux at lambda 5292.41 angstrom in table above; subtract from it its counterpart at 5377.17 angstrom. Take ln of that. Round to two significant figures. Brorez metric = 3.5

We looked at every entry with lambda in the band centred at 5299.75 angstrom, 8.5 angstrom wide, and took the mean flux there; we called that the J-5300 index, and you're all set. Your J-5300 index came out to 124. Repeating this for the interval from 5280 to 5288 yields 123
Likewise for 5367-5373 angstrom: 125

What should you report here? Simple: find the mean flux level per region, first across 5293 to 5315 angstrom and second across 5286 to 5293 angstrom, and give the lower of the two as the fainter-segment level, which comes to 129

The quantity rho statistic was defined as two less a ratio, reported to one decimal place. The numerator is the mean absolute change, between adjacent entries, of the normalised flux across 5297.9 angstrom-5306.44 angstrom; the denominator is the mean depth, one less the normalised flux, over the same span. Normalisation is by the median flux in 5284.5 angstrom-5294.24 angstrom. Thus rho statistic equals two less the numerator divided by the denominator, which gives 0.5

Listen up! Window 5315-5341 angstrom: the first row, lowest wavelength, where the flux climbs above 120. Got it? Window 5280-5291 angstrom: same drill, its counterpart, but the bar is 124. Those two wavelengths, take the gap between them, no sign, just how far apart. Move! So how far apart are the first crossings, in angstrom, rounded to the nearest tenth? 35.4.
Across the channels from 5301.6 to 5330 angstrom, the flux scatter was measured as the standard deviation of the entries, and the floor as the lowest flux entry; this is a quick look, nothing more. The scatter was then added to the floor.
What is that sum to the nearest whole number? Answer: 106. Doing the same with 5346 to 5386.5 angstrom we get 119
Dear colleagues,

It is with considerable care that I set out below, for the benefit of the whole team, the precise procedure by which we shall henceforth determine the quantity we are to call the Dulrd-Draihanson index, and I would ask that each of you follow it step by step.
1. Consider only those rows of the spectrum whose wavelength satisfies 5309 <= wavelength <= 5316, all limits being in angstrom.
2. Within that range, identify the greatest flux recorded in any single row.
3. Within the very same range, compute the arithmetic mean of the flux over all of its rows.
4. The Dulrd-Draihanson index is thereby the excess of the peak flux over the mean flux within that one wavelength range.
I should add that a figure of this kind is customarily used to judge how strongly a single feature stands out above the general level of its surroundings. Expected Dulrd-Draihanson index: 11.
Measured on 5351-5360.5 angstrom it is 24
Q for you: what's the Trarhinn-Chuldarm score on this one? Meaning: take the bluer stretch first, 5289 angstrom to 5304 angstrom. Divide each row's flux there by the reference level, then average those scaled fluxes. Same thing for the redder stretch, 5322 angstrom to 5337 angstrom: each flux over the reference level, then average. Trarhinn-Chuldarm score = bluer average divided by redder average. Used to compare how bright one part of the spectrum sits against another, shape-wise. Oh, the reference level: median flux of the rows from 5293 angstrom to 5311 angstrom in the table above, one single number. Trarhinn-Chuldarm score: 1.05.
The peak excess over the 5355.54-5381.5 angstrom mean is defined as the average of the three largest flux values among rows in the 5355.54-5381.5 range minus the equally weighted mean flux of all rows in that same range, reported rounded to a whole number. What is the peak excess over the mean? 21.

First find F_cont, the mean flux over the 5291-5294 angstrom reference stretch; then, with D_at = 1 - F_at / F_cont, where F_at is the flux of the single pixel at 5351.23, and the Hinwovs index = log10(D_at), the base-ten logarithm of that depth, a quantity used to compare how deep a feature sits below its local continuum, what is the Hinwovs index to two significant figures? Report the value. -1.1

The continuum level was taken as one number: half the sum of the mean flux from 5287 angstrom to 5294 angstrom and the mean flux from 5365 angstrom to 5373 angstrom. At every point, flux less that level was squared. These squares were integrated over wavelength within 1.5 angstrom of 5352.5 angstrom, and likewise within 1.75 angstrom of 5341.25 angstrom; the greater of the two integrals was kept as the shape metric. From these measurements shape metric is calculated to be 762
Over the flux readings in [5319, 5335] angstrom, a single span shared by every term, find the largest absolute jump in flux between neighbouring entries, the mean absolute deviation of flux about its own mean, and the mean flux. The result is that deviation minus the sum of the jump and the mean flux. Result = -145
